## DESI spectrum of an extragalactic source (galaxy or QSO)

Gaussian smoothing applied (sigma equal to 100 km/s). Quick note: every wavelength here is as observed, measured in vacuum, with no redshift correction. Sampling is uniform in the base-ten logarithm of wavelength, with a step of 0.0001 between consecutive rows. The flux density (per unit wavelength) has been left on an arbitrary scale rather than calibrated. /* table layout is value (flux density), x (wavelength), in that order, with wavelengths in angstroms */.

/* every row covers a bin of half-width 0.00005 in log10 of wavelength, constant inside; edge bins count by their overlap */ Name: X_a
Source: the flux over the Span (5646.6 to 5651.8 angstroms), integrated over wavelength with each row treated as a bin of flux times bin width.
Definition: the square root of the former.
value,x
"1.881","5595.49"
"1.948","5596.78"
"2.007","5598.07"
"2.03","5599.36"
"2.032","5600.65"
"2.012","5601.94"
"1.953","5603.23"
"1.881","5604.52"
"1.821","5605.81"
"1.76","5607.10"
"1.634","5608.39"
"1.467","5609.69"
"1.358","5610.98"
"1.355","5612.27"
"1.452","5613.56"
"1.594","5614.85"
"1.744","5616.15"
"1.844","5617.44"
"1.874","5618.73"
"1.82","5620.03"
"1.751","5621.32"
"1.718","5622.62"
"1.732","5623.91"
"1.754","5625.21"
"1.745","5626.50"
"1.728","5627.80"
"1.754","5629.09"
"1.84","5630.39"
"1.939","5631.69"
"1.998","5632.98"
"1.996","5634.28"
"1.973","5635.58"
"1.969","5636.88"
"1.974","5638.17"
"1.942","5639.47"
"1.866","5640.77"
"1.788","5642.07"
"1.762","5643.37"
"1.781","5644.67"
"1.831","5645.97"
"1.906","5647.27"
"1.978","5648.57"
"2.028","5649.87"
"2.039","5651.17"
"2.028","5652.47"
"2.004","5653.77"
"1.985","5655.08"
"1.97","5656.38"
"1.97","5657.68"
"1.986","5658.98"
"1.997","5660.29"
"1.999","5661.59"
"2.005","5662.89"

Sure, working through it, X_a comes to 3.22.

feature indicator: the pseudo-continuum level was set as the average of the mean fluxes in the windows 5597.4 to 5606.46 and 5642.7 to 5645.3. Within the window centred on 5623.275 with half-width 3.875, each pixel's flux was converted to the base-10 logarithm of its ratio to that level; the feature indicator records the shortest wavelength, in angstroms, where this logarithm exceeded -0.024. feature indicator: 5620.03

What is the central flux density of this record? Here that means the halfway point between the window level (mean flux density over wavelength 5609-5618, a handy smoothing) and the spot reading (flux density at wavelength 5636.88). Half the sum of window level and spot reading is 1.76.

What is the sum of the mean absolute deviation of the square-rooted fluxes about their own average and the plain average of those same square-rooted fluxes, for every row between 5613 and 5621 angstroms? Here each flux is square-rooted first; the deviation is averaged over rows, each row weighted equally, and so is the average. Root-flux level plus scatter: 1.36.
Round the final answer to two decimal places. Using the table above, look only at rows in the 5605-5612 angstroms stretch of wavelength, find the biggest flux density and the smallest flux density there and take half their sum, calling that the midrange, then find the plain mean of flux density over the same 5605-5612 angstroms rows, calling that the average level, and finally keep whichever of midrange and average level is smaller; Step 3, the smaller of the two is 1.59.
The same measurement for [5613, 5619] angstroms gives 1.66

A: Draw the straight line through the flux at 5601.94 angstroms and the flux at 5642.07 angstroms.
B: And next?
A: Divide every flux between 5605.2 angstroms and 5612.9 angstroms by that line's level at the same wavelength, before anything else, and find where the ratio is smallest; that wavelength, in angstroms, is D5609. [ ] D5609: 5610.98 angstroms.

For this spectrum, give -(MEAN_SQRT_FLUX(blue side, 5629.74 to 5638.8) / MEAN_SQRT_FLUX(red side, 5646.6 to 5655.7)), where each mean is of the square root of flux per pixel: -0.99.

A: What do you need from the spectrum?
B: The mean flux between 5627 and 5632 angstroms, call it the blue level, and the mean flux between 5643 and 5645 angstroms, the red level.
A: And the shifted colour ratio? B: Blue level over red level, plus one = 2.02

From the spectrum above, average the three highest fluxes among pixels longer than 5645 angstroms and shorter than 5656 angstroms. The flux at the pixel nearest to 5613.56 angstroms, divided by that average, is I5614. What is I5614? 0.71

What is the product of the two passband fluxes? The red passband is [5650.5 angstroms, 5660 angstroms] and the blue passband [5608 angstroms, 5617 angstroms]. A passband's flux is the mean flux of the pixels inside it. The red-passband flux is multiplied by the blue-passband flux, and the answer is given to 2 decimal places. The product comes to 3.03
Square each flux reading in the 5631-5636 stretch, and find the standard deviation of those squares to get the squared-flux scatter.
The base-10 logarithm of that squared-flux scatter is -1.0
